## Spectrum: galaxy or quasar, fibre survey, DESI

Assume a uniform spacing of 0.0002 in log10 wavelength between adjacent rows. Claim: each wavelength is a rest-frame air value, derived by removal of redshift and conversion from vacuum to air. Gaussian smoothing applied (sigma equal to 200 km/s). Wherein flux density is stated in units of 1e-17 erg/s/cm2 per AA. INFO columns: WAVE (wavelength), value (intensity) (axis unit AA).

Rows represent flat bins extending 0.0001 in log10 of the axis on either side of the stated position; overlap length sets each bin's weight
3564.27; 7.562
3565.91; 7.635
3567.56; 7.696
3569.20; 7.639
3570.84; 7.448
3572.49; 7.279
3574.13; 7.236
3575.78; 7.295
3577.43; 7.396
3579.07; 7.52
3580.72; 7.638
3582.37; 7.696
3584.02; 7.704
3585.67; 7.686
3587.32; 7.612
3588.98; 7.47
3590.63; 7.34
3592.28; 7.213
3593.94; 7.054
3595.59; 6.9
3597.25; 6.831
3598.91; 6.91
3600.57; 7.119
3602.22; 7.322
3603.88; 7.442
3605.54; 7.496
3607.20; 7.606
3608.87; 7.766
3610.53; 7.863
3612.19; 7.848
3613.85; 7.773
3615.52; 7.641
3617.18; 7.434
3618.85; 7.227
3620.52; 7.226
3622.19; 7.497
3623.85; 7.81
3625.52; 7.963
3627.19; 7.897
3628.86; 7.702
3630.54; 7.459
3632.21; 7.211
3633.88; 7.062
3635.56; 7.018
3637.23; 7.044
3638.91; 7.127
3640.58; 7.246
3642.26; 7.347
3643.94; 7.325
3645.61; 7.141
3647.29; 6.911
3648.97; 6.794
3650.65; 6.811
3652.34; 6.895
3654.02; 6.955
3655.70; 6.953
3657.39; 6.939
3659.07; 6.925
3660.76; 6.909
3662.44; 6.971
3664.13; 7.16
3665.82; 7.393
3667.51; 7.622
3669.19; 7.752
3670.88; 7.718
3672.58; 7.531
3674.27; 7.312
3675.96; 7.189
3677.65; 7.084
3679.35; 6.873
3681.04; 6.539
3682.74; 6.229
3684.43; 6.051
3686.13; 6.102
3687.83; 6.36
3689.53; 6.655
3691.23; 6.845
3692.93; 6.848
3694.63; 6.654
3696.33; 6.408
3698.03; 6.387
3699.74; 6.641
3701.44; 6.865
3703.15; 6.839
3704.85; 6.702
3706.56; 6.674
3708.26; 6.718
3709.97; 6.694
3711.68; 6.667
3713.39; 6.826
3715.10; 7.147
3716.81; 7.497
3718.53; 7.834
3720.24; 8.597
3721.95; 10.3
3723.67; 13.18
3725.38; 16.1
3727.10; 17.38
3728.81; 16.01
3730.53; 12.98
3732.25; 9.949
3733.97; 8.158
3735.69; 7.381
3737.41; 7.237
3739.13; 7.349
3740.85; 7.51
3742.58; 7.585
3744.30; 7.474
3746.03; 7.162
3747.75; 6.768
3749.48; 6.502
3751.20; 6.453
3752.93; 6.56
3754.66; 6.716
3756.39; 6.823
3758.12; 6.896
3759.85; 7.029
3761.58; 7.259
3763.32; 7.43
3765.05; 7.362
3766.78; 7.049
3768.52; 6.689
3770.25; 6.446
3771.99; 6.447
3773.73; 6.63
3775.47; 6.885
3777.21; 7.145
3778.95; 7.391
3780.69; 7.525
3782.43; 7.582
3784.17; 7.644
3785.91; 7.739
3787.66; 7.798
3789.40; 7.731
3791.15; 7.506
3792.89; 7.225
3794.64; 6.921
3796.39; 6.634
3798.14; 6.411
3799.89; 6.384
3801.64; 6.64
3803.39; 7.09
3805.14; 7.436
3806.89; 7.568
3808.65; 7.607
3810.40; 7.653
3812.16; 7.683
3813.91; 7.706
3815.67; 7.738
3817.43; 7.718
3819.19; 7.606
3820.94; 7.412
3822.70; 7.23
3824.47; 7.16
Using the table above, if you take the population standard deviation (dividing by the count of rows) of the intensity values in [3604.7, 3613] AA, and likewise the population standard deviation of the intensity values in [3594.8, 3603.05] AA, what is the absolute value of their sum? 0.3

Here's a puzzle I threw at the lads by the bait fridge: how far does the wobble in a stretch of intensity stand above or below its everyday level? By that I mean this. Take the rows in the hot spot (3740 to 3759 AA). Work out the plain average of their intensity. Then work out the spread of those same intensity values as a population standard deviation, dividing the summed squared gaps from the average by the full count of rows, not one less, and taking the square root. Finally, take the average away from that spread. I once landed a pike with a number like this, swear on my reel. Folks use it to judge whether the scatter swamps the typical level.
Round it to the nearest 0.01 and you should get -6.55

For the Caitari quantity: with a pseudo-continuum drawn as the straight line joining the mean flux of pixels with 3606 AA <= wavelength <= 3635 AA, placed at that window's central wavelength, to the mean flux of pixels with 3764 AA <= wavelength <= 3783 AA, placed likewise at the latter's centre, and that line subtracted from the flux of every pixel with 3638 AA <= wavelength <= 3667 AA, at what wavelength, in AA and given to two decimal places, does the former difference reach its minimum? 3648.97 AA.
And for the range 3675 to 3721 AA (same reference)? 3684.43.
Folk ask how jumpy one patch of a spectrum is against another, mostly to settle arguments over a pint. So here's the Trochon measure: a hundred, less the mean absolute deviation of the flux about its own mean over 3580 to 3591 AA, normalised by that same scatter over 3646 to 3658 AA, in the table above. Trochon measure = 98.0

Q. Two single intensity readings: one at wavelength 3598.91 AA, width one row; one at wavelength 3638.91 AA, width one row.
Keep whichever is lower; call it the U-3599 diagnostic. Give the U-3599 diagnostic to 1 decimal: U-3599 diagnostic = 6.9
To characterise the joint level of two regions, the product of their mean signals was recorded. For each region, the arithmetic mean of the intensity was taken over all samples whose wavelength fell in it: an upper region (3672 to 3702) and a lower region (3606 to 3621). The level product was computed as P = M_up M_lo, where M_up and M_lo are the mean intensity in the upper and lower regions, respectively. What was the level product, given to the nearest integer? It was 51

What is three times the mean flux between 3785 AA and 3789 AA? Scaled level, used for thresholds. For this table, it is 23.3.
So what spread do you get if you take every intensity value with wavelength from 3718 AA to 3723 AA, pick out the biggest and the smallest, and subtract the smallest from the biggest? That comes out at 2.5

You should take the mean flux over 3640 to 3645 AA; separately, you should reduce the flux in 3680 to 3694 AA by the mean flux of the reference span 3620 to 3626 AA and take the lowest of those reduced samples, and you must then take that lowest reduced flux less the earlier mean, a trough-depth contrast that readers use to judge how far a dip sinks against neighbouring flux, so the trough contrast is -8.9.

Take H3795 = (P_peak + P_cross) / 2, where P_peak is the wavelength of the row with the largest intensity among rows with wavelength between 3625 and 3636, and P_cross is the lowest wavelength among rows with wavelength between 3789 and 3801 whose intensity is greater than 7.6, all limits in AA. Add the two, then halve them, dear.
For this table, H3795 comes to 3707.5 AA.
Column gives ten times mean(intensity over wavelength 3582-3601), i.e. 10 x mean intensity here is 72.9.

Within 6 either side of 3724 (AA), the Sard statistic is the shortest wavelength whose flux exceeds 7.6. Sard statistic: 3718.53 AA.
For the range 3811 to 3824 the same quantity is 3812.16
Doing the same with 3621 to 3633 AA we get 3623.85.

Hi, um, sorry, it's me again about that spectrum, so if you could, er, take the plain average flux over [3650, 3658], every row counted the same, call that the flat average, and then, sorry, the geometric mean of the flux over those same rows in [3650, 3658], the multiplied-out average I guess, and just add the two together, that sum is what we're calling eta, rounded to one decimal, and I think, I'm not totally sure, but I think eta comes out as 13.8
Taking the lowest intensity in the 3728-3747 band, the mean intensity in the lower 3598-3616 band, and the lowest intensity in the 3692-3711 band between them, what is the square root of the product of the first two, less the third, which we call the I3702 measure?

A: 1.0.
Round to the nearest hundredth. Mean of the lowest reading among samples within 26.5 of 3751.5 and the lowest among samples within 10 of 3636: 6.73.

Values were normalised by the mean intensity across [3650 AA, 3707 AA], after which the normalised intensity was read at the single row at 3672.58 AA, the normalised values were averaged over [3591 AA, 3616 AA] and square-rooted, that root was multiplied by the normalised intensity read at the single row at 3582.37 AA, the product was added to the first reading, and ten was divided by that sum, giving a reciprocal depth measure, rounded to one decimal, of 4.4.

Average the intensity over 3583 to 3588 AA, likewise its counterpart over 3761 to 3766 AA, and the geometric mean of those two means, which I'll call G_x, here 7.5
